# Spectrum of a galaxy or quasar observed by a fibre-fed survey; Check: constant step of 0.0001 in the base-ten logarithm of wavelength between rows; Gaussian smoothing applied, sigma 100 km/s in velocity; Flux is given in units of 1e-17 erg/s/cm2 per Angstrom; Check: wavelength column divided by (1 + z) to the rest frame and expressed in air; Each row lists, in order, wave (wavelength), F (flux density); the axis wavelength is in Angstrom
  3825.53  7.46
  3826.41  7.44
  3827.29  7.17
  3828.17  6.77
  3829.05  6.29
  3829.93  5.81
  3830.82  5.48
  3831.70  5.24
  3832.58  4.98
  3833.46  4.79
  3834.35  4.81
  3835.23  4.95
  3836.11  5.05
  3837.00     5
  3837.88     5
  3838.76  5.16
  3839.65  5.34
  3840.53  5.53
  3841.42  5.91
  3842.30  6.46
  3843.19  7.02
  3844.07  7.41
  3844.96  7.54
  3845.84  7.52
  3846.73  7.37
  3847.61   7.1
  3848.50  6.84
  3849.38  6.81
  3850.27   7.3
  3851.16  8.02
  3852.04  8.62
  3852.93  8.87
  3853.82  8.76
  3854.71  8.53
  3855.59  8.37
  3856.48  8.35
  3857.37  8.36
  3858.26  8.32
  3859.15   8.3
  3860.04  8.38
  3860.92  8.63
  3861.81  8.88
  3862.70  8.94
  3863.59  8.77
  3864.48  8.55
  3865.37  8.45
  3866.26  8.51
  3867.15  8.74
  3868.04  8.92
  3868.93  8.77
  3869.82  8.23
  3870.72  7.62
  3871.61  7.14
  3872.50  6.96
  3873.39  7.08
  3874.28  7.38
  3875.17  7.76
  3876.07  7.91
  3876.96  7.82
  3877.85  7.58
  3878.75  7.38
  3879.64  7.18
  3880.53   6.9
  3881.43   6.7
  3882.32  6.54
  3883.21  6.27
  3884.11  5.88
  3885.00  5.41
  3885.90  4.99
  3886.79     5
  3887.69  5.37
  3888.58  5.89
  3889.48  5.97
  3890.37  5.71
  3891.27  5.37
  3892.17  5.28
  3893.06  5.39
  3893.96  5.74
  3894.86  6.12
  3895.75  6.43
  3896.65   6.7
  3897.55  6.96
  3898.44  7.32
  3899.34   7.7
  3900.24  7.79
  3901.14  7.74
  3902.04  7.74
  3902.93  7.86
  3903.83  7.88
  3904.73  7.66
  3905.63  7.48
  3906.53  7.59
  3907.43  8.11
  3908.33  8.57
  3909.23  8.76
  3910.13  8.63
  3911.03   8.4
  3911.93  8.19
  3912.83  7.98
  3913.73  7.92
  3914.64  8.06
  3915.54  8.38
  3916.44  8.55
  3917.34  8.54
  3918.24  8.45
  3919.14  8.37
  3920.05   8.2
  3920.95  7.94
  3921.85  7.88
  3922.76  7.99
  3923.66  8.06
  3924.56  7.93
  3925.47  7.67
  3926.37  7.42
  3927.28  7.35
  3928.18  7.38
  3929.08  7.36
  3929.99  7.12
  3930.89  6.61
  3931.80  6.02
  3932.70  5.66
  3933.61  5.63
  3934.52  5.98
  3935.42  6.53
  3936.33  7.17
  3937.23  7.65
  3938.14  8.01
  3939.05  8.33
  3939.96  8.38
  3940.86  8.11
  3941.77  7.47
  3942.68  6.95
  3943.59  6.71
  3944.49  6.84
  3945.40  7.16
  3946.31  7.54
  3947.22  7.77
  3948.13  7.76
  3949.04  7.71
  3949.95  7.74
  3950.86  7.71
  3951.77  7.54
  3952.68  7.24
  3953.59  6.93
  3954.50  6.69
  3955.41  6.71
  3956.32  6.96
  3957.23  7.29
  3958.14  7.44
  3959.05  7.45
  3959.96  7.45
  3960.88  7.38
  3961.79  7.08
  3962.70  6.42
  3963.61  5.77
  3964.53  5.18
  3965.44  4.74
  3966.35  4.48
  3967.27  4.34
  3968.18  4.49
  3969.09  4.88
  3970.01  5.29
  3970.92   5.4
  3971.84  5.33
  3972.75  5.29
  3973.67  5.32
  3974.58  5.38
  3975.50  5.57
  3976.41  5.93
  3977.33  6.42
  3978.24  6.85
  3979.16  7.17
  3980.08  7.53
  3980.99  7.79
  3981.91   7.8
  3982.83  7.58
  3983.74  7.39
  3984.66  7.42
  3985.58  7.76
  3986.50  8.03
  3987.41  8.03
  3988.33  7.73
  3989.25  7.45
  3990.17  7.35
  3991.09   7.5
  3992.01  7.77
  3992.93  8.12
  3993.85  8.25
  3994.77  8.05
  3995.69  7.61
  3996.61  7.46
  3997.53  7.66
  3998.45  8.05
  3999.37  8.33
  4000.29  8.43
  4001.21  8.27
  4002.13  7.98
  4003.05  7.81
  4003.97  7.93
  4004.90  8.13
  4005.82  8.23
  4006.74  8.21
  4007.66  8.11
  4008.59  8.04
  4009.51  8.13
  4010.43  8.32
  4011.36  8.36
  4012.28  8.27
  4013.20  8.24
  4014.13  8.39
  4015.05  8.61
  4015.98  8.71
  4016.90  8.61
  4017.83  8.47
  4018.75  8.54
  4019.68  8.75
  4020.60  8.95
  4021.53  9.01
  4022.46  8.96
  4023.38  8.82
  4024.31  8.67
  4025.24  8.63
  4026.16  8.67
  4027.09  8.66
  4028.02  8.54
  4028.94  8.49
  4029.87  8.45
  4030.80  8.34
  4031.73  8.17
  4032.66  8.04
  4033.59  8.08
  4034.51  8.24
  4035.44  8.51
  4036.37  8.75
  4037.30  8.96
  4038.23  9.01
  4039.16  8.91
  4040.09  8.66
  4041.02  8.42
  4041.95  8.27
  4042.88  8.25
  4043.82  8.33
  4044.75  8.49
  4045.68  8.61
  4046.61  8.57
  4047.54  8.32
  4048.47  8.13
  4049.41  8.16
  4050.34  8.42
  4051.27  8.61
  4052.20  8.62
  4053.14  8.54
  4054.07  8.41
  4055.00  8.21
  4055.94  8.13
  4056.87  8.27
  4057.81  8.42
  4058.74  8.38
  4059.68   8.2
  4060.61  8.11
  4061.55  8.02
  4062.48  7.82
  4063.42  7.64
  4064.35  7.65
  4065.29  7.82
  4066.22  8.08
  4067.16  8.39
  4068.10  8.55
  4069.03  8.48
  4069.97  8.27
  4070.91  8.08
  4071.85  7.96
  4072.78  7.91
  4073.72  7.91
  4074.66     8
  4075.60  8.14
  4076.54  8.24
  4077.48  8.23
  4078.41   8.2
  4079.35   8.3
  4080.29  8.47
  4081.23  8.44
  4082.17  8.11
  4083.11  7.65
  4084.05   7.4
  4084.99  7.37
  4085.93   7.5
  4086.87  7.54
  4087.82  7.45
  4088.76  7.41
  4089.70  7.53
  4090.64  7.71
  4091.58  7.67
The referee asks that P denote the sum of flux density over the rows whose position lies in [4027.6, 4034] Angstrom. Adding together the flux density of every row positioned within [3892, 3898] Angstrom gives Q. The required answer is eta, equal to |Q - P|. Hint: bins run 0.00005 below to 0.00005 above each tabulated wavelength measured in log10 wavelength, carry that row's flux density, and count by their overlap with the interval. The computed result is 15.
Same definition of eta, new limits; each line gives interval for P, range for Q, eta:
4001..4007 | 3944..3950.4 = 4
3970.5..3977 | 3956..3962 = 13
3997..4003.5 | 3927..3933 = 9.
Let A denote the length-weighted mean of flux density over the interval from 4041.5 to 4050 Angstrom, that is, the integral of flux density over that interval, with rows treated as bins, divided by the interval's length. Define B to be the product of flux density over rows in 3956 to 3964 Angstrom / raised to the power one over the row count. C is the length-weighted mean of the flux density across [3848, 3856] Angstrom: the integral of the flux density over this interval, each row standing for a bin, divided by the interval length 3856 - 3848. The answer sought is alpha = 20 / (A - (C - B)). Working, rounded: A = 8.3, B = 7.0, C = 8.01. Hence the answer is 2.72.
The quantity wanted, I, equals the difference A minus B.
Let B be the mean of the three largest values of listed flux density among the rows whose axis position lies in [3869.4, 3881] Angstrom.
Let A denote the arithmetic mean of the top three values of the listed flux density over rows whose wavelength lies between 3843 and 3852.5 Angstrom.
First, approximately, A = 8.1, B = 7.99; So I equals 0.07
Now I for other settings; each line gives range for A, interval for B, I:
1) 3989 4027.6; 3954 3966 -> 1.53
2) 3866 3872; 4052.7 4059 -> 0.35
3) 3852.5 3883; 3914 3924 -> 0.40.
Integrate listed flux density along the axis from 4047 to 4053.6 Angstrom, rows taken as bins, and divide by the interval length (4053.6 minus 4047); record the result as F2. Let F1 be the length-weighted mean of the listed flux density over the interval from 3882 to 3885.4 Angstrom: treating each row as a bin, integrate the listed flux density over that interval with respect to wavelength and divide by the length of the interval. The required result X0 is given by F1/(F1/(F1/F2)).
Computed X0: 0.7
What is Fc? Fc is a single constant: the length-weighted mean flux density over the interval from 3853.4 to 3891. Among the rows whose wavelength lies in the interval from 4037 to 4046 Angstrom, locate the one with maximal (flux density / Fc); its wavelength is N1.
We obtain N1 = 4038.23 Angstrom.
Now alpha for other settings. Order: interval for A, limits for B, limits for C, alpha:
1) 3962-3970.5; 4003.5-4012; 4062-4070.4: 3.84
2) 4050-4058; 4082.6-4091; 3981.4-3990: 2.43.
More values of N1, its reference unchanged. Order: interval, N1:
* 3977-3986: 3981.91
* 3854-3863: 3862.70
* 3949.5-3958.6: 3949.95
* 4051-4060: 4052.20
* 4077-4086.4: 4080.29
